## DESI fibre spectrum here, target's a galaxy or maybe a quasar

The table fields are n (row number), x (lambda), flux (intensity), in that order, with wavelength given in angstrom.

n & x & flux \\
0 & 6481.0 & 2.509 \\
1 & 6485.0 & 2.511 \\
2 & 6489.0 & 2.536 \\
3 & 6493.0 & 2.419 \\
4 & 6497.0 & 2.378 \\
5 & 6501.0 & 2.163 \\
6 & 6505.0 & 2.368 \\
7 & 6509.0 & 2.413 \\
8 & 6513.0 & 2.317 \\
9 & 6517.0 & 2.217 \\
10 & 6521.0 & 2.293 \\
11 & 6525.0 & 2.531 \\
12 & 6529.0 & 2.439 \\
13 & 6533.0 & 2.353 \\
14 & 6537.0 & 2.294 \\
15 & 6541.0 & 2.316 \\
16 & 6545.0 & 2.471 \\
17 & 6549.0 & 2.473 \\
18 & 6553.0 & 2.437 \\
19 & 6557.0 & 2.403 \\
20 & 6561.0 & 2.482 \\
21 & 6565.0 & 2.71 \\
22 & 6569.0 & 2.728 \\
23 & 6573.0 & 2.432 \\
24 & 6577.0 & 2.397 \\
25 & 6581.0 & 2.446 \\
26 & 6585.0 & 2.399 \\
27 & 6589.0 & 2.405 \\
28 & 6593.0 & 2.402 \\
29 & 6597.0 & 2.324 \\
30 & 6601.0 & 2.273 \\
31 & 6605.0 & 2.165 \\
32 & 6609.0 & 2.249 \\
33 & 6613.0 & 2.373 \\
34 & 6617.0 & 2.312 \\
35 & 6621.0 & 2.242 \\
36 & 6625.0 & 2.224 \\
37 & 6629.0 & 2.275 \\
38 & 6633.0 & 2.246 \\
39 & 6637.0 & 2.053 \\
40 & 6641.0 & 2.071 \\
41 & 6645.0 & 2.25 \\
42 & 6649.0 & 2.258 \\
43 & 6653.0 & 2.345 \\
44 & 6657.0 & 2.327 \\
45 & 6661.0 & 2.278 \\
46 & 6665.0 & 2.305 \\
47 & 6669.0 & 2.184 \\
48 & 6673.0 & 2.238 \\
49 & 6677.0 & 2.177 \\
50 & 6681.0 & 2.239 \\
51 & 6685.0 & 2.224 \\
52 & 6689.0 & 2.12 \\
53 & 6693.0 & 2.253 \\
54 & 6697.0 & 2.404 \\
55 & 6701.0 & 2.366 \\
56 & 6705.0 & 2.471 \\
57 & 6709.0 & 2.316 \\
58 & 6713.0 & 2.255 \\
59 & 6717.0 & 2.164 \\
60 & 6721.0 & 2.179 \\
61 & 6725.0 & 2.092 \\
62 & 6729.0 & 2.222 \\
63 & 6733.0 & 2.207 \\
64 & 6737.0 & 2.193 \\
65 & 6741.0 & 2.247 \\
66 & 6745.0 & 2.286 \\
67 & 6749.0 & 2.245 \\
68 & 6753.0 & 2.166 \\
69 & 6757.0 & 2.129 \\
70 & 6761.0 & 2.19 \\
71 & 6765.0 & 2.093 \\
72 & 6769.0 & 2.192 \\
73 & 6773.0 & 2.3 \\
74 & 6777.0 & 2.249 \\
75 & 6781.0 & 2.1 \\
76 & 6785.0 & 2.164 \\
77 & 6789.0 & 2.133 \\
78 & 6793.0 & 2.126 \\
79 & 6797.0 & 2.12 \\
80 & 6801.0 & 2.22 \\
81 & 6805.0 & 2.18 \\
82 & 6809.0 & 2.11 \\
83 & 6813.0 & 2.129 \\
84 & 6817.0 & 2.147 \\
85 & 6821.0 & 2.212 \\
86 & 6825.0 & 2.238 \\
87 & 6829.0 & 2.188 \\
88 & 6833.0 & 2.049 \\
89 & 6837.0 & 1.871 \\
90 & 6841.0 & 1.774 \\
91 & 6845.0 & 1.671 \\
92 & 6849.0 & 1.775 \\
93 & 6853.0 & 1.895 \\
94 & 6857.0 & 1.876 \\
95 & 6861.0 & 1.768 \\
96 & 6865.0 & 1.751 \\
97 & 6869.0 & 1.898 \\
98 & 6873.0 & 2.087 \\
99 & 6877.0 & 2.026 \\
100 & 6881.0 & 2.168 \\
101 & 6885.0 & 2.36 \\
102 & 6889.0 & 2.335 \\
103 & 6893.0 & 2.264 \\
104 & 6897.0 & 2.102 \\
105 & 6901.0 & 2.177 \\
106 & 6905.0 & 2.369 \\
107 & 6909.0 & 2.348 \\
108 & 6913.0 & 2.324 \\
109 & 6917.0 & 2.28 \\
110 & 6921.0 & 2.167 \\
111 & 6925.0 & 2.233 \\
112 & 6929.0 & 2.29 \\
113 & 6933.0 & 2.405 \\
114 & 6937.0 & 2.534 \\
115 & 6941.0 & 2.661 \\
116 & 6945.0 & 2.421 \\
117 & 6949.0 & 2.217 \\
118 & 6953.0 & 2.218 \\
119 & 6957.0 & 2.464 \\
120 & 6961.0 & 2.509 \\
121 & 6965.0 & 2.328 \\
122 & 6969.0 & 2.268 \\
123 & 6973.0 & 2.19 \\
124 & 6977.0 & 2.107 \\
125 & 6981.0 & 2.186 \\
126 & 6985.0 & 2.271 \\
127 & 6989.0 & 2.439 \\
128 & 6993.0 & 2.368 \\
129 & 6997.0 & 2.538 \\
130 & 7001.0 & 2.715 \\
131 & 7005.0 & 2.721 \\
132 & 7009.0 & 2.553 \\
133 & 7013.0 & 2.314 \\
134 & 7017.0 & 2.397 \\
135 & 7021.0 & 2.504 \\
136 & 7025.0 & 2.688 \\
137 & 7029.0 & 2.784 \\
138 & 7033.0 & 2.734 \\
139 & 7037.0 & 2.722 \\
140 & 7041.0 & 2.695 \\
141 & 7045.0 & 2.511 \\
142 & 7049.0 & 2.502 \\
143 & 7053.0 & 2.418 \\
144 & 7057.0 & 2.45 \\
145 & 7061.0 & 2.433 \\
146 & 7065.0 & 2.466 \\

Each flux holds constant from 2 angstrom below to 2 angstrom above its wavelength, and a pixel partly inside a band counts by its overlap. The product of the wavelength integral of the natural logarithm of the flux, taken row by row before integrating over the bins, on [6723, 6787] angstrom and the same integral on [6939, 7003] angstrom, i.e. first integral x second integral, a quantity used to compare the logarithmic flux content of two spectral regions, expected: 2763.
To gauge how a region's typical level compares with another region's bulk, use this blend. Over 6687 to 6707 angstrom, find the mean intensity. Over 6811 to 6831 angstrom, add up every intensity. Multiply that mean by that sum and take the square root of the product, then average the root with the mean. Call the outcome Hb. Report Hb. 3.68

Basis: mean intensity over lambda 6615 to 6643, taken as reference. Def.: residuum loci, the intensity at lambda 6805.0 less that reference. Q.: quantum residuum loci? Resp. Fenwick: 0.0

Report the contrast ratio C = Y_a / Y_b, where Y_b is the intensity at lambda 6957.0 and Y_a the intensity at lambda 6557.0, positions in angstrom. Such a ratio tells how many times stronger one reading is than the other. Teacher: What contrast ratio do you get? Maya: 0.98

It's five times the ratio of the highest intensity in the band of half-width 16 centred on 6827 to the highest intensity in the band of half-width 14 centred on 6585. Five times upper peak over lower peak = 4.57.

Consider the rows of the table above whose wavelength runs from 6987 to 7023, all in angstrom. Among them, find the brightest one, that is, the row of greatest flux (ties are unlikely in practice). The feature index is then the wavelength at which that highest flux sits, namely 7005.0 angstrom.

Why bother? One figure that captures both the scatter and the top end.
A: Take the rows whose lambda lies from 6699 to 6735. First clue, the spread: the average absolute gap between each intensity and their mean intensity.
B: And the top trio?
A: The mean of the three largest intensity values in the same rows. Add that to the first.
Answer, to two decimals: 2.47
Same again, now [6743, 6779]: 2.34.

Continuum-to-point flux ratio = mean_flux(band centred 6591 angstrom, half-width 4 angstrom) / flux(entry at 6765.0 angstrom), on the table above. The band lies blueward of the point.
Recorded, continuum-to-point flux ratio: 1.15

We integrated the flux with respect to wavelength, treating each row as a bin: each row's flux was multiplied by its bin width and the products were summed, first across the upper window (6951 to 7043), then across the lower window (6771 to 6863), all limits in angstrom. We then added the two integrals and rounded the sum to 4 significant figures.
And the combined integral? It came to 416.0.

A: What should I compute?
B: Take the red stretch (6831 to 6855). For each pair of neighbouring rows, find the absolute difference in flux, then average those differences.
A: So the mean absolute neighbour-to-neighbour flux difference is 0.12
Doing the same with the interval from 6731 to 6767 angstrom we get 0.05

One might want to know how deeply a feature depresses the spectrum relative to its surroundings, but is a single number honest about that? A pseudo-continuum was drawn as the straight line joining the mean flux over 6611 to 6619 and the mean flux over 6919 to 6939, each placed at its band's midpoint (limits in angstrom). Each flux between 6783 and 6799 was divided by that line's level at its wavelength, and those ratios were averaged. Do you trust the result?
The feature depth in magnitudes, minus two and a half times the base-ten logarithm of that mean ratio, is 0.096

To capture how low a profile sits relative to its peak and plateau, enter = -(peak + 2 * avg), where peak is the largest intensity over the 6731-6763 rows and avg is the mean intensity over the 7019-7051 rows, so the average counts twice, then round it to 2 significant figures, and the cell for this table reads -7.6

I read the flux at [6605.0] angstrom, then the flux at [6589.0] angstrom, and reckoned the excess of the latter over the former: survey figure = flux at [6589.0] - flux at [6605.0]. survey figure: 0.24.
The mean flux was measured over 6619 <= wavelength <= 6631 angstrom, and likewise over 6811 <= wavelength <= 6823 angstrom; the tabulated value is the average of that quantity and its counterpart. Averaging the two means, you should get 2.20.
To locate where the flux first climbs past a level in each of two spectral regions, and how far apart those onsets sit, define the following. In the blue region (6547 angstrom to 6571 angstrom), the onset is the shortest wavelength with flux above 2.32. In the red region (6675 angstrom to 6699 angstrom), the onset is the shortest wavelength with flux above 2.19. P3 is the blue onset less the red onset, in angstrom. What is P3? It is -132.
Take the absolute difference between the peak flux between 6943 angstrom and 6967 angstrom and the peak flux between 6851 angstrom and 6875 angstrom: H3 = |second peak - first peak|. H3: 0.422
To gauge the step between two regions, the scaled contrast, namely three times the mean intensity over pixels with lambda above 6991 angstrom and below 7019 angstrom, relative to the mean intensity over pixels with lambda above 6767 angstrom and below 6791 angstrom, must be 3.45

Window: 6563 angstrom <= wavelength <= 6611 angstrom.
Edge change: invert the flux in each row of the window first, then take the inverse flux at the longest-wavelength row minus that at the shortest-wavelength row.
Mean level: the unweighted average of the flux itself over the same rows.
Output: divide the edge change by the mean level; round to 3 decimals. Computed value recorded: 0.031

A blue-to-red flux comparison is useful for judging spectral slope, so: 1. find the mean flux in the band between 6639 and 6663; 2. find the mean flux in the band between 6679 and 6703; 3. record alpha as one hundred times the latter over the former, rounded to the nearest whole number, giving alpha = 101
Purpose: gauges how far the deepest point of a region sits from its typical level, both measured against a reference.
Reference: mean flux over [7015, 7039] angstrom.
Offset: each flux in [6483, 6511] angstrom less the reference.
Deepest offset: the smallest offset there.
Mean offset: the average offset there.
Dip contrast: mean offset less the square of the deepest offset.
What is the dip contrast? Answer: -0.5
